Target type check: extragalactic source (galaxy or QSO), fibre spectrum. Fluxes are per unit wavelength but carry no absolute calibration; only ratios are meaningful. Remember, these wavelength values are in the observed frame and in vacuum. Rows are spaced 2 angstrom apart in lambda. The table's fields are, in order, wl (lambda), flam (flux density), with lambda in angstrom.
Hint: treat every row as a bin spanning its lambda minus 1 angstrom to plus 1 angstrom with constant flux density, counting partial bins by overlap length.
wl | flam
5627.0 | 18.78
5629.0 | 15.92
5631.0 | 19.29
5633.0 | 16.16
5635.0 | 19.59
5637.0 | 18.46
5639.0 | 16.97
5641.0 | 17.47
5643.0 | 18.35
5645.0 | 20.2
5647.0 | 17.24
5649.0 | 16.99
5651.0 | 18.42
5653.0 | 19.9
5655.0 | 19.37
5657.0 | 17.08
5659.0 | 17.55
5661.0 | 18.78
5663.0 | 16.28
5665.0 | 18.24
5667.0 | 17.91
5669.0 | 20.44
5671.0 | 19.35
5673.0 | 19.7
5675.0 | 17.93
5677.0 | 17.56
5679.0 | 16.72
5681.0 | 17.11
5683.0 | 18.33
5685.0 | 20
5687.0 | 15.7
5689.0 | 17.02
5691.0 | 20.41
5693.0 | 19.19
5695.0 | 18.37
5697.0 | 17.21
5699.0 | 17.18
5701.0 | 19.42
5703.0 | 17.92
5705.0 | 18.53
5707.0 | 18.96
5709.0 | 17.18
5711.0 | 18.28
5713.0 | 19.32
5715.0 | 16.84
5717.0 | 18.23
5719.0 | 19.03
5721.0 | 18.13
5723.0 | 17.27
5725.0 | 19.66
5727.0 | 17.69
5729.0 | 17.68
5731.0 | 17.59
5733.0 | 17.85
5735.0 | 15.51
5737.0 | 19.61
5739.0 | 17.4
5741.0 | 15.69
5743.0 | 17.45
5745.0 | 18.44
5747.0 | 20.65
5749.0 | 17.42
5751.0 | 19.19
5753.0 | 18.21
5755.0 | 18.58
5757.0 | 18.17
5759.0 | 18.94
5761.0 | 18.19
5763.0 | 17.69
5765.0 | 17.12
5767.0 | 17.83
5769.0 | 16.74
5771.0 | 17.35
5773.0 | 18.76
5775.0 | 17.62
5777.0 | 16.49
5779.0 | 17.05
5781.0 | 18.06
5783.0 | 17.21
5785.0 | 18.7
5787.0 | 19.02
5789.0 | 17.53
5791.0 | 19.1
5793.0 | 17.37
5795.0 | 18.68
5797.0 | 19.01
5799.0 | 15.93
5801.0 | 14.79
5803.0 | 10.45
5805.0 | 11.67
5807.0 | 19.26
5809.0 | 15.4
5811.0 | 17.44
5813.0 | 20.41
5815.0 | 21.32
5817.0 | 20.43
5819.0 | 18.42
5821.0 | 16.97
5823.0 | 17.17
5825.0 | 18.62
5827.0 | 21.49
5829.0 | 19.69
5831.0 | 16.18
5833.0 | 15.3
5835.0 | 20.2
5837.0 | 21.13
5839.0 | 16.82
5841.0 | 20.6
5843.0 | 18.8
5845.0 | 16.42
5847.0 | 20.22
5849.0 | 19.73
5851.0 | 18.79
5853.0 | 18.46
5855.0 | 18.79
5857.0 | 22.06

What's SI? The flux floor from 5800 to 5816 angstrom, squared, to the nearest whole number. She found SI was 109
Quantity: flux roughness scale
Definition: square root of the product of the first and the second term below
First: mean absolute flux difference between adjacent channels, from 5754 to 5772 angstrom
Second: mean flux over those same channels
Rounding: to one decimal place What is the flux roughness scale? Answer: 3.5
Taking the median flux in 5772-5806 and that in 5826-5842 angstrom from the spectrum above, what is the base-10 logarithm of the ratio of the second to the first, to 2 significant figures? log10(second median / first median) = 0.056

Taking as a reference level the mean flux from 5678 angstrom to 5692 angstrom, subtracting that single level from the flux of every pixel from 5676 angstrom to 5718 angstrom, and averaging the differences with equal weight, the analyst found 0.17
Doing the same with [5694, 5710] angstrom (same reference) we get 0.20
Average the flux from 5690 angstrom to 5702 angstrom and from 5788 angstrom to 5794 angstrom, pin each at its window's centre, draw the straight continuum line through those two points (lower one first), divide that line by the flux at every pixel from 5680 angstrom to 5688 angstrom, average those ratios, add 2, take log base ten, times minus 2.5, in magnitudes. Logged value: -1.21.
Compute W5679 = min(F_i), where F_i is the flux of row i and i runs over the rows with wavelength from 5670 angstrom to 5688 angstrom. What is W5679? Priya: 15.7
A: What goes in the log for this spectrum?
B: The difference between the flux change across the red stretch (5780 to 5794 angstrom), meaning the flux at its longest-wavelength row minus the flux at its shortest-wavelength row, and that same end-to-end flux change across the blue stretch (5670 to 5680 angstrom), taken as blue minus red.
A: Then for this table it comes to -1.9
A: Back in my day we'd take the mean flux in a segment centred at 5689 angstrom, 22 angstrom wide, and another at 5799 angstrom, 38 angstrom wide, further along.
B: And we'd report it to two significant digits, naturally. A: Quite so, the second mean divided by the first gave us 0.97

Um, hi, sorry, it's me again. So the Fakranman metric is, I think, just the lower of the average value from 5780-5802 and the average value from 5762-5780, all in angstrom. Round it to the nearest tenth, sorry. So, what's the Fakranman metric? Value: 17.4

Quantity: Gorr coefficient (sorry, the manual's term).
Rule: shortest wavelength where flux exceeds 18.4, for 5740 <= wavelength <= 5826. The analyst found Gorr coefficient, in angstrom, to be 5745.0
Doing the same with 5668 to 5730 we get 5669.0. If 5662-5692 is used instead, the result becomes 5669.0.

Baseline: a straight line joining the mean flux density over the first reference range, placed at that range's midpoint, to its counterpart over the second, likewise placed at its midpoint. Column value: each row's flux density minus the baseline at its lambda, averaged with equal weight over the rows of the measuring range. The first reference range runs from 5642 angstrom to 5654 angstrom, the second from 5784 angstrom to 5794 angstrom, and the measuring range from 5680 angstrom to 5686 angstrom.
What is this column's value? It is 0.01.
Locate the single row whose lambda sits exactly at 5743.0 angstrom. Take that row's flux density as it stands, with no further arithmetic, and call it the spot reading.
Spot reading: 17.45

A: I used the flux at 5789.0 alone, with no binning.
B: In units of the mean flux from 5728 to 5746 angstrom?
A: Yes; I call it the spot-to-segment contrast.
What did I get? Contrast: 1.00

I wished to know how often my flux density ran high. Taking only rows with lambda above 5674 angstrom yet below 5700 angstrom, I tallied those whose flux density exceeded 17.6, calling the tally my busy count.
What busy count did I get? 6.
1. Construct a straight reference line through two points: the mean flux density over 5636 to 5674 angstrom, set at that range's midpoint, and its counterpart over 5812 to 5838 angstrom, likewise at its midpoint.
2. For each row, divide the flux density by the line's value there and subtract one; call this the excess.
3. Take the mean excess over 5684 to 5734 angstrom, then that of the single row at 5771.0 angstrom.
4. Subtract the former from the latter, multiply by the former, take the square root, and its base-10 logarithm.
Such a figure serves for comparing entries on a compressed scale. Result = -1.5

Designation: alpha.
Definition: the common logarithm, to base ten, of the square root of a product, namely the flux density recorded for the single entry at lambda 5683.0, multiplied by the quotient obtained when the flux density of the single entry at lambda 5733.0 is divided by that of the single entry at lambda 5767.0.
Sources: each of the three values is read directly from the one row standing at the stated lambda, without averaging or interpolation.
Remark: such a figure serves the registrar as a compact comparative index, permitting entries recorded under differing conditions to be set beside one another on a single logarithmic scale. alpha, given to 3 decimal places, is 0.632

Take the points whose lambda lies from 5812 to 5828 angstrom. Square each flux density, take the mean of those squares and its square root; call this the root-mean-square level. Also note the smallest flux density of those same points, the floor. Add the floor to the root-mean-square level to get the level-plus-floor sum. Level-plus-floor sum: 36.4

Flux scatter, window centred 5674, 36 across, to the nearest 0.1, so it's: 1.4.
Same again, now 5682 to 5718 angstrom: 1.2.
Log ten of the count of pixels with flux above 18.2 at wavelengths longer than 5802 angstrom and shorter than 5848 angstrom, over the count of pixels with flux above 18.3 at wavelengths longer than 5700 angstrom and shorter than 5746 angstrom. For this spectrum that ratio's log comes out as 0.21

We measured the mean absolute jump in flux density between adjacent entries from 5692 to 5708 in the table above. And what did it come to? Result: 1.0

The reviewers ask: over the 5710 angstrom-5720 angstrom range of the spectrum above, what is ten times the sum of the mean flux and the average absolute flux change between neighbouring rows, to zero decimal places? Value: 198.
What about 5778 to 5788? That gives 189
